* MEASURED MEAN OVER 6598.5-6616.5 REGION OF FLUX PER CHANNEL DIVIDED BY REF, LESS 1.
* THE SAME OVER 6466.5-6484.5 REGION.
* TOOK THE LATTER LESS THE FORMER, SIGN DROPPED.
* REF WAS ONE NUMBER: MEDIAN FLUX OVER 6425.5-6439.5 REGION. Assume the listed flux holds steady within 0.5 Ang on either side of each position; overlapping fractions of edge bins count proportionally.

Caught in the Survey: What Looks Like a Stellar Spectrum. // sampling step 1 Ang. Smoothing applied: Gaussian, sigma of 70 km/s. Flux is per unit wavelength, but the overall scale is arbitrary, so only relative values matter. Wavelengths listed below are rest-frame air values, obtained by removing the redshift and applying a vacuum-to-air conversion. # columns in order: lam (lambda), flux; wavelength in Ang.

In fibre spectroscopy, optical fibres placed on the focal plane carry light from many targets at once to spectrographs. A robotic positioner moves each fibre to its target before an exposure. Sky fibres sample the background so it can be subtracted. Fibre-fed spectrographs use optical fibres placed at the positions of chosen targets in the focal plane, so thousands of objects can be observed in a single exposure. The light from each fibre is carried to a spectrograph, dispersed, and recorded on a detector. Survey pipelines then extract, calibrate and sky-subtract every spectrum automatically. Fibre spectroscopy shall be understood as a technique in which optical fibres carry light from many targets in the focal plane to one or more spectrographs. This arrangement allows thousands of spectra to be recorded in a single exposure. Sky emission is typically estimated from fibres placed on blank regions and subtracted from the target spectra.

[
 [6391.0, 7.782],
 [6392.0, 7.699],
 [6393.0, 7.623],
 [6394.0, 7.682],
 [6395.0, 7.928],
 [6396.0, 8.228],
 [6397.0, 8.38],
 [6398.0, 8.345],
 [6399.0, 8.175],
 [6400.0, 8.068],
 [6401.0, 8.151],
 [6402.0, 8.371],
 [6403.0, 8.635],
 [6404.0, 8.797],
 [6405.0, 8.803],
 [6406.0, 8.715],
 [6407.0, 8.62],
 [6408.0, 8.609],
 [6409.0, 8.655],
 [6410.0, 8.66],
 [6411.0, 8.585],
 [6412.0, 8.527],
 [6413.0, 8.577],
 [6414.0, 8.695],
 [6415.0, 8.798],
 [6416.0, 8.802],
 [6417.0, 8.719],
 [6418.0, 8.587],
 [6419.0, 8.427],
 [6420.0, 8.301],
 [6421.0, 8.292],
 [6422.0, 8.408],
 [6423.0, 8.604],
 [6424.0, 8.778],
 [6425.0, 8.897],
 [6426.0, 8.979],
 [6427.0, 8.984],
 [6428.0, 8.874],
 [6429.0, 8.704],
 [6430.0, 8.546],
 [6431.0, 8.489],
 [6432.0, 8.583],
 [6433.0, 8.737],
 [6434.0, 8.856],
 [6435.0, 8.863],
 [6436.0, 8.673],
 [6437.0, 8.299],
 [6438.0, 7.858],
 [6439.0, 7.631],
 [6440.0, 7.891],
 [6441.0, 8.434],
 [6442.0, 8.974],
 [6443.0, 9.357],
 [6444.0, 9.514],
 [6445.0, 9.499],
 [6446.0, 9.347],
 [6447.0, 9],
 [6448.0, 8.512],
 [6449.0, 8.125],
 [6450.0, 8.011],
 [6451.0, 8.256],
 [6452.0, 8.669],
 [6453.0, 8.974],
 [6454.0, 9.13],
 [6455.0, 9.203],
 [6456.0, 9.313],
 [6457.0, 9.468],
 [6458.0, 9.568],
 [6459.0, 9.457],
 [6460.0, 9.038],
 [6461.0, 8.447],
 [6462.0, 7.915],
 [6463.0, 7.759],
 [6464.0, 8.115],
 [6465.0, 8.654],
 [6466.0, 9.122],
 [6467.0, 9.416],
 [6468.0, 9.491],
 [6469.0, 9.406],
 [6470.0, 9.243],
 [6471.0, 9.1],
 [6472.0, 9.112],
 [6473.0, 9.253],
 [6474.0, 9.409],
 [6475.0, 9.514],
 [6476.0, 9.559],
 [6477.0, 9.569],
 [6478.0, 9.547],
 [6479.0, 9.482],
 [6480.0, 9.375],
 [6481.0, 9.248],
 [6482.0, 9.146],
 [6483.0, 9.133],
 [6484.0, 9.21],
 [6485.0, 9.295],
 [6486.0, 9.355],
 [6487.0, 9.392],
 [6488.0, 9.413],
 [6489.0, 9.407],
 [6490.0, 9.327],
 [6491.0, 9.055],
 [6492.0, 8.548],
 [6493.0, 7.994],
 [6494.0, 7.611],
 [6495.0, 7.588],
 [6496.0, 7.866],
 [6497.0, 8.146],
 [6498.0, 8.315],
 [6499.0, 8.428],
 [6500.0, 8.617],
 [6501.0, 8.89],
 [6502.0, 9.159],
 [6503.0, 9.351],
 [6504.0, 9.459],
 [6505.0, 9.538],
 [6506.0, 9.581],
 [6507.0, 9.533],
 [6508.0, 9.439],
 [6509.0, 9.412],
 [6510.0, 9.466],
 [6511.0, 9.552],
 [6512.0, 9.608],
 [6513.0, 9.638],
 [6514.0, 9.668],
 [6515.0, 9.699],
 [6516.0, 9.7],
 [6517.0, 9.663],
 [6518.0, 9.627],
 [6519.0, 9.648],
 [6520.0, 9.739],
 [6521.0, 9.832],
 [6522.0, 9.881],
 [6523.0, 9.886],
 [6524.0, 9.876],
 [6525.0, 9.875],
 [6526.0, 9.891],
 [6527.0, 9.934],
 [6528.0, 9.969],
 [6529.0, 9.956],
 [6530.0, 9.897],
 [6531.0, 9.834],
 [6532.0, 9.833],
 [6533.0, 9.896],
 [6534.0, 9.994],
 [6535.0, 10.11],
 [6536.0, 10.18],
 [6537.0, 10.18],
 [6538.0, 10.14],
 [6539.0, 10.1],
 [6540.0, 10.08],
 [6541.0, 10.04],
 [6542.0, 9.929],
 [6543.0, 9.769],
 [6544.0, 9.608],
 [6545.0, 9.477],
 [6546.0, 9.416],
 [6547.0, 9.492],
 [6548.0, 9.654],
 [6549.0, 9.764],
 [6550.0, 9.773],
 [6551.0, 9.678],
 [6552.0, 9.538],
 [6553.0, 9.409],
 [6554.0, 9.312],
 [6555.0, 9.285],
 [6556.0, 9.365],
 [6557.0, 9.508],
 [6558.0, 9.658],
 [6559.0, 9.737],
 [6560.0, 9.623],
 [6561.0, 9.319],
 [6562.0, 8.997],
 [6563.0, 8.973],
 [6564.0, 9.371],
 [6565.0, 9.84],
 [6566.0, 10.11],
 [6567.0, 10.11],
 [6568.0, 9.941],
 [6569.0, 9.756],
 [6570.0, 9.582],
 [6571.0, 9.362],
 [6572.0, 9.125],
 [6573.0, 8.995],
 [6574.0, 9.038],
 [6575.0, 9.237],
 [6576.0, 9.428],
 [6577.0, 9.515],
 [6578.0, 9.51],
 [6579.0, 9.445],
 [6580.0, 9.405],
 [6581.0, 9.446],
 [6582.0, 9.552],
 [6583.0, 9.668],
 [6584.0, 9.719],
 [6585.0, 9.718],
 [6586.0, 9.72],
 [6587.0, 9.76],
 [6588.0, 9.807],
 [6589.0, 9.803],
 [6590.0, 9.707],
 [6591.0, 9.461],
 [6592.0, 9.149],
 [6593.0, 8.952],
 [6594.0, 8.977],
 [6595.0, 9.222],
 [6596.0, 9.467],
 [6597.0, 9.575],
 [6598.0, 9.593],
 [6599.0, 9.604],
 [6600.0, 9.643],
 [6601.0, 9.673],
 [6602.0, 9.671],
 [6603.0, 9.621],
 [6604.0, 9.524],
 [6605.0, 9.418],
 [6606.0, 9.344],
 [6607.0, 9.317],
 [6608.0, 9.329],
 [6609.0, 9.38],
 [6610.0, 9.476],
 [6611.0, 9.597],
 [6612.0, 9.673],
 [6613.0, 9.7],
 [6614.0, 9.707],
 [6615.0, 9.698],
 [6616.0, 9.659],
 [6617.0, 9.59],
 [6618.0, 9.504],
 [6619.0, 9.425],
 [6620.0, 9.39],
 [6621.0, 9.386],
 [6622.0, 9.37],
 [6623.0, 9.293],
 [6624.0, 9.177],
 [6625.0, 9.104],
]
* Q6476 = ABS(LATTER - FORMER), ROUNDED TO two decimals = 0.02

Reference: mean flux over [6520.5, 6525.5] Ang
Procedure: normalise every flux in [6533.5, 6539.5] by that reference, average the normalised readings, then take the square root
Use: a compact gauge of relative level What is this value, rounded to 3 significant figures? 1.01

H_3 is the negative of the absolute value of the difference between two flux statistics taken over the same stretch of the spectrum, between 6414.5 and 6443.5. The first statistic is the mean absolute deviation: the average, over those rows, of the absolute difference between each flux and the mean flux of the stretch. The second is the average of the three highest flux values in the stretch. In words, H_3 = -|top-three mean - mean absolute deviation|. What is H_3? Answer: -8.8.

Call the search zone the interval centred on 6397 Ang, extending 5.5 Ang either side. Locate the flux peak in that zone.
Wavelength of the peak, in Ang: 6397.0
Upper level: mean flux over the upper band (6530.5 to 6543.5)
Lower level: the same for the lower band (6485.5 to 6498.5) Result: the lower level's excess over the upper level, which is -1.4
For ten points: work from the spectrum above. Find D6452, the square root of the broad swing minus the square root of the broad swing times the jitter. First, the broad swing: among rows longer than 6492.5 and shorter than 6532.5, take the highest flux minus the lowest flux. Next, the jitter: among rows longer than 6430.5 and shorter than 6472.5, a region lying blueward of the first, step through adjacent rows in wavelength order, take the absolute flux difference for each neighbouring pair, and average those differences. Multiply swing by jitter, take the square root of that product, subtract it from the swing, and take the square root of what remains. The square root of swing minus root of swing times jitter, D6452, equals 1.3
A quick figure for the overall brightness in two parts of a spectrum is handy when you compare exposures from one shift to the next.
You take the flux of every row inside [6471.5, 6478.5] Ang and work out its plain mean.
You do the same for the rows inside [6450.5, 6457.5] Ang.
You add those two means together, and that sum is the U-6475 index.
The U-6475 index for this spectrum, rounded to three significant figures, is 18.4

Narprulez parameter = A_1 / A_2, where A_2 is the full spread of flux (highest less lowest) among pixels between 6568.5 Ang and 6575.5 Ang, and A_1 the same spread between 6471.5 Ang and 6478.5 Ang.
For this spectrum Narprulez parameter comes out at 0.60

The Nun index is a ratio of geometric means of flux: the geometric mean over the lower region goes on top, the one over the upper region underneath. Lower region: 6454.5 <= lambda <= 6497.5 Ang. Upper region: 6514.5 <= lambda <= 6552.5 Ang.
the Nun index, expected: 0.91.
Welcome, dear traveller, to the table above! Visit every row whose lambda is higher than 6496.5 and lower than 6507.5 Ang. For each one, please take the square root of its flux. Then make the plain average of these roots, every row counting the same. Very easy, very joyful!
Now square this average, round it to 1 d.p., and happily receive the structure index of 9.0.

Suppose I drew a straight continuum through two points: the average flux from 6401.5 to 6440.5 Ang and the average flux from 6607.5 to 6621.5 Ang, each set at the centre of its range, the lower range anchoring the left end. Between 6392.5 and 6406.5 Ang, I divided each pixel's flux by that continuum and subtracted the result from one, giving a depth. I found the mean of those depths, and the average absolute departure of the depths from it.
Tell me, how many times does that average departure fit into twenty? 592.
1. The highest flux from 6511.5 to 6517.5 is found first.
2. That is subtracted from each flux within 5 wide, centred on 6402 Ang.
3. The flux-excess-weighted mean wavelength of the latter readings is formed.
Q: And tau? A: 6401.7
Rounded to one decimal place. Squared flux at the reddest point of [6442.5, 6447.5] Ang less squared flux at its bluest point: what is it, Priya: -6.6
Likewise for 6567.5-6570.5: -7.0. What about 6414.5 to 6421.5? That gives -8.6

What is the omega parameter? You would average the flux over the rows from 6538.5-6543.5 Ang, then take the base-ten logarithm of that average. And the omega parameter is 0.999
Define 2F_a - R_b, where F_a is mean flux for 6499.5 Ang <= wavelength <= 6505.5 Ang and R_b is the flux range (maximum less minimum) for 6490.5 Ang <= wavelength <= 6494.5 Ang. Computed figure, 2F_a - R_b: 16.9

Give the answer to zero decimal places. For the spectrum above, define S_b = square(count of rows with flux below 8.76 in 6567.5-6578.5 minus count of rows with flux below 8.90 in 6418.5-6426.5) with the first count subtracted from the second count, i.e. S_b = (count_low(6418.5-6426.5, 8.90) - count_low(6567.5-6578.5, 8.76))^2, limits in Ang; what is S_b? 49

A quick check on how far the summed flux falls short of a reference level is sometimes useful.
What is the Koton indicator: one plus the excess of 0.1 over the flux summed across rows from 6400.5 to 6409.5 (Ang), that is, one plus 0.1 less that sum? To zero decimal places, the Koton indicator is -76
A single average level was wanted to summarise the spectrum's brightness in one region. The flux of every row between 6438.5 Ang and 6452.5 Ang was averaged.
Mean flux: 8.7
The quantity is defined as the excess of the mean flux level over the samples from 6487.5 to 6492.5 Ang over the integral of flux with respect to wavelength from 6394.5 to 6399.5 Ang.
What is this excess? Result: -32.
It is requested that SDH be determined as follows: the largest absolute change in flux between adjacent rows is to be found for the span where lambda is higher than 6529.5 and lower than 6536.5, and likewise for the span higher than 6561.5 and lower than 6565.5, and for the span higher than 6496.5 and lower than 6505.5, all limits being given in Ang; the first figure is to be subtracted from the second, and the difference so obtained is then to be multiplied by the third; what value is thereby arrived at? 0.10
